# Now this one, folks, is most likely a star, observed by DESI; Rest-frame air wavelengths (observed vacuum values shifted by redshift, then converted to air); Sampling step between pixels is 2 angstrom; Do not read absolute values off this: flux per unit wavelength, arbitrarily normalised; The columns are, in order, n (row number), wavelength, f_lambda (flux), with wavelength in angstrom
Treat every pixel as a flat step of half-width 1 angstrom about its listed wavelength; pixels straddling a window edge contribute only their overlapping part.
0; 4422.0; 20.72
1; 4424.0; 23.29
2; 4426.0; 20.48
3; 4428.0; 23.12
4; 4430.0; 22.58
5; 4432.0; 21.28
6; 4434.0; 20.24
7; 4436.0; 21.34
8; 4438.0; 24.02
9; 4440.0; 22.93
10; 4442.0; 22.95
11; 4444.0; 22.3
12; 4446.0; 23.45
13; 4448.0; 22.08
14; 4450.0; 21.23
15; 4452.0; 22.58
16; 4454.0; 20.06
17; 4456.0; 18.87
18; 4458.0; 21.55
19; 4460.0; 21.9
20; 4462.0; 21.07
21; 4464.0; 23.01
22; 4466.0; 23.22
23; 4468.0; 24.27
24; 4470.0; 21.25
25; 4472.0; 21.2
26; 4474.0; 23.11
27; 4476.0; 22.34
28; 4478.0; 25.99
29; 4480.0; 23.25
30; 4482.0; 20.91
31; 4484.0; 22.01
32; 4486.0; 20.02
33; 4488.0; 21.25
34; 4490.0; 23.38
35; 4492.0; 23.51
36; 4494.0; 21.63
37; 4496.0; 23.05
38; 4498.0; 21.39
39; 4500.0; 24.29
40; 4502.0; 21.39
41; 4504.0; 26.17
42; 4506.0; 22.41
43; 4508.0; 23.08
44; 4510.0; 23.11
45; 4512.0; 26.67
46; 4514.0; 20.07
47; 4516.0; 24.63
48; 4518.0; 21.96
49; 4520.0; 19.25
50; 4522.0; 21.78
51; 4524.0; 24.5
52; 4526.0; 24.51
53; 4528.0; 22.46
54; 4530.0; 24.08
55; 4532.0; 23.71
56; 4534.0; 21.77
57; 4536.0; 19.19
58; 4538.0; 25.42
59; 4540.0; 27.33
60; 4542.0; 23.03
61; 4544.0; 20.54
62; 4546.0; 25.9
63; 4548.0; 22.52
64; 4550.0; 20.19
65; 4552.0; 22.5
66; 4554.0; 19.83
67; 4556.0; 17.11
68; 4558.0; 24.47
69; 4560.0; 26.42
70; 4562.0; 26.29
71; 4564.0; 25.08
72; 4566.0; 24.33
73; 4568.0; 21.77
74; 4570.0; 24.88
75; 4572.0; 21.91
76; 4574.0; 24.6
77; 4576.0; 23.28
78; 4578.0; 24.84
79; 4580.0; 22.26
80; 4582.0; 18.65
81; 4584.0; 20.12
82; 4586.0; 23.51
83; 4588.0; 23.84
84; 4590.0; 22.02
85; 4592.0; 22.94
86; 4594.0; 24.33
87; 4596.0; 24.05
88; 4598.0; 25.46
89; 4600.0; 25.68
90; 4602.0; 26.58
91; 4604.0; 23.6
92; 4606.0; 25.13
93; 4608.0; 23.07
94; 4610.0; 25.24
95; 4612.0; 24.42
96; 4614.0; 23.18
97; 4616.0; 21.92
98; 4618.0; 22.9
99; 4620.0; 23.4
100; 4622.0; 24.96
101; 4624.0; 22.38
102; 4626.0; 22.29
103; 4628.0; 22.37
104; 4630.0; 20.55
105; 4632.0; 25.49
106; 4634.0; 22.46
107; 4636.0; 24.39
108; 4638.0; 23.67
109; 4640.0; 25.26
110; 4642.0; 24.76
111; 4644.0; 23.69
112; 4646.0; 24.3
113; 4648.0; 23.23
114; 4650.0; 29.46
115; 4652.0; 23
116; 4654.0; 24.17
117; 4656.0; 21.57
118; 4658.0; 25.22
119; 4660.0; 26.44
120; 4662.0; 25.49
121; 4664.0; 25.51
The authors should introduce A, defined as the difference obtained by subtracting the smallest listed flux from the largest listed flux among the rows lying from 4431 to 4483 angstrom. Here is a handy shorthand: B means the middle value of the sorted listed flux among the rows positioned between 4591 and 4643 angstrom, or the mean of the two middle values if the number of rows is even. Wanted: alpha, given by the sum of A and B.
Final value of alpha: 31.0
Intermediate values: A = 7.1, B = 23.9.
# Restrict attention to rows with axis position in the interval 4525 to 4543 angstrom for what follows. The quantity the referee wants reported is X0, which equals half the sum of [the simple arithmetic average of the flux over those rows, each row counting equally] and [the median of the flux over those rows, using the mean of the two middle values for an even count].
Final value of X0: 23.6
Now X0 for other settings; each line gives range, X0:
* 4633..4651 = 24.4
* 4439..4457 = 22.1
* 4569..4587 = 23.0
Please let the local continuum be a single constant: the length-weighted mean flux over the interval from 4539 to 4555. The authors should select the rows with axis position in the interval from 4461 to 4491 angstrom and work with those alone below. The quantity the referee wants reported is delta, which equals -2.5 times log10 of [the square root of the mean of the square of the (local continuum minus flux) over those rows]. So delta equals -0.46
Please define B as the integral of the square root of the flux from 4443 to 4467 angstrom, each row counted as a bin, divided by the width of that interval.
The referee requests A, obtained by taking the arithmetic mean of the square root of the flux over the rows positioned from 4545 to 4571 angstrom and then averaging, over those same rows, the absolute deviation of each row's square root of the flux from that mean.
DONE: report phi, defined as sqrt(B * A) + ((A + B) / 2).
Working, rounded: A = 0.245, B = 4.66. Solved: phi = 3.52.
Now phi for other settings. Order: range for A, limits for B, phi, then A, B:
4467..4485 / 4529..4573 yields 3.27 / 0.135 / 4.80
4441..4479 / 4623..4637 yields 3.21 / 0.122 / 4.78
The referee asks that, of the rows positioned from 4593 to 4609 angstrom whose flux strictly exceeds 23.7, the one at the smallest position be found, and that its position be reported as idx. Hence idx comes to 4594.0 angstrom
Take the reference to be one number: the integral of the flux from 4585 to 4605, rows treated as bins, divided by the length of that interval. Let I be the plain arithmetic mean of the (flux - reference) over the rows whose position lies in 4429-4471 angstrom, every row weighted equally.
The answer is -2.2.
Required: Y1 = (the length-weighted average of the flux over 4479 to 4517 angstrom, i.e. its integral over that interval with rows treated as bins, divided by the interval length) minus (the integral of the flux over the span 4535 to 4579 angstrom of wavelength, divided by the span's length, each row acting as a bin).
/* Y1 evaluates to -0.5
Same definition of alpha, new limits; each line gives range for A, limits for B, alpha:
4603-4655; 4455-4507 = 31.1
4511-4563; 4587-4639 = 33.9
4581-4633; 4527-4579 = 31.4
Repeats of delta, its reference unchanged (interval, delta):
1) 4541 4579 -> -0.97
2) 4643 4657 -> -1.09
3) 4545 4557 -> -1.22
